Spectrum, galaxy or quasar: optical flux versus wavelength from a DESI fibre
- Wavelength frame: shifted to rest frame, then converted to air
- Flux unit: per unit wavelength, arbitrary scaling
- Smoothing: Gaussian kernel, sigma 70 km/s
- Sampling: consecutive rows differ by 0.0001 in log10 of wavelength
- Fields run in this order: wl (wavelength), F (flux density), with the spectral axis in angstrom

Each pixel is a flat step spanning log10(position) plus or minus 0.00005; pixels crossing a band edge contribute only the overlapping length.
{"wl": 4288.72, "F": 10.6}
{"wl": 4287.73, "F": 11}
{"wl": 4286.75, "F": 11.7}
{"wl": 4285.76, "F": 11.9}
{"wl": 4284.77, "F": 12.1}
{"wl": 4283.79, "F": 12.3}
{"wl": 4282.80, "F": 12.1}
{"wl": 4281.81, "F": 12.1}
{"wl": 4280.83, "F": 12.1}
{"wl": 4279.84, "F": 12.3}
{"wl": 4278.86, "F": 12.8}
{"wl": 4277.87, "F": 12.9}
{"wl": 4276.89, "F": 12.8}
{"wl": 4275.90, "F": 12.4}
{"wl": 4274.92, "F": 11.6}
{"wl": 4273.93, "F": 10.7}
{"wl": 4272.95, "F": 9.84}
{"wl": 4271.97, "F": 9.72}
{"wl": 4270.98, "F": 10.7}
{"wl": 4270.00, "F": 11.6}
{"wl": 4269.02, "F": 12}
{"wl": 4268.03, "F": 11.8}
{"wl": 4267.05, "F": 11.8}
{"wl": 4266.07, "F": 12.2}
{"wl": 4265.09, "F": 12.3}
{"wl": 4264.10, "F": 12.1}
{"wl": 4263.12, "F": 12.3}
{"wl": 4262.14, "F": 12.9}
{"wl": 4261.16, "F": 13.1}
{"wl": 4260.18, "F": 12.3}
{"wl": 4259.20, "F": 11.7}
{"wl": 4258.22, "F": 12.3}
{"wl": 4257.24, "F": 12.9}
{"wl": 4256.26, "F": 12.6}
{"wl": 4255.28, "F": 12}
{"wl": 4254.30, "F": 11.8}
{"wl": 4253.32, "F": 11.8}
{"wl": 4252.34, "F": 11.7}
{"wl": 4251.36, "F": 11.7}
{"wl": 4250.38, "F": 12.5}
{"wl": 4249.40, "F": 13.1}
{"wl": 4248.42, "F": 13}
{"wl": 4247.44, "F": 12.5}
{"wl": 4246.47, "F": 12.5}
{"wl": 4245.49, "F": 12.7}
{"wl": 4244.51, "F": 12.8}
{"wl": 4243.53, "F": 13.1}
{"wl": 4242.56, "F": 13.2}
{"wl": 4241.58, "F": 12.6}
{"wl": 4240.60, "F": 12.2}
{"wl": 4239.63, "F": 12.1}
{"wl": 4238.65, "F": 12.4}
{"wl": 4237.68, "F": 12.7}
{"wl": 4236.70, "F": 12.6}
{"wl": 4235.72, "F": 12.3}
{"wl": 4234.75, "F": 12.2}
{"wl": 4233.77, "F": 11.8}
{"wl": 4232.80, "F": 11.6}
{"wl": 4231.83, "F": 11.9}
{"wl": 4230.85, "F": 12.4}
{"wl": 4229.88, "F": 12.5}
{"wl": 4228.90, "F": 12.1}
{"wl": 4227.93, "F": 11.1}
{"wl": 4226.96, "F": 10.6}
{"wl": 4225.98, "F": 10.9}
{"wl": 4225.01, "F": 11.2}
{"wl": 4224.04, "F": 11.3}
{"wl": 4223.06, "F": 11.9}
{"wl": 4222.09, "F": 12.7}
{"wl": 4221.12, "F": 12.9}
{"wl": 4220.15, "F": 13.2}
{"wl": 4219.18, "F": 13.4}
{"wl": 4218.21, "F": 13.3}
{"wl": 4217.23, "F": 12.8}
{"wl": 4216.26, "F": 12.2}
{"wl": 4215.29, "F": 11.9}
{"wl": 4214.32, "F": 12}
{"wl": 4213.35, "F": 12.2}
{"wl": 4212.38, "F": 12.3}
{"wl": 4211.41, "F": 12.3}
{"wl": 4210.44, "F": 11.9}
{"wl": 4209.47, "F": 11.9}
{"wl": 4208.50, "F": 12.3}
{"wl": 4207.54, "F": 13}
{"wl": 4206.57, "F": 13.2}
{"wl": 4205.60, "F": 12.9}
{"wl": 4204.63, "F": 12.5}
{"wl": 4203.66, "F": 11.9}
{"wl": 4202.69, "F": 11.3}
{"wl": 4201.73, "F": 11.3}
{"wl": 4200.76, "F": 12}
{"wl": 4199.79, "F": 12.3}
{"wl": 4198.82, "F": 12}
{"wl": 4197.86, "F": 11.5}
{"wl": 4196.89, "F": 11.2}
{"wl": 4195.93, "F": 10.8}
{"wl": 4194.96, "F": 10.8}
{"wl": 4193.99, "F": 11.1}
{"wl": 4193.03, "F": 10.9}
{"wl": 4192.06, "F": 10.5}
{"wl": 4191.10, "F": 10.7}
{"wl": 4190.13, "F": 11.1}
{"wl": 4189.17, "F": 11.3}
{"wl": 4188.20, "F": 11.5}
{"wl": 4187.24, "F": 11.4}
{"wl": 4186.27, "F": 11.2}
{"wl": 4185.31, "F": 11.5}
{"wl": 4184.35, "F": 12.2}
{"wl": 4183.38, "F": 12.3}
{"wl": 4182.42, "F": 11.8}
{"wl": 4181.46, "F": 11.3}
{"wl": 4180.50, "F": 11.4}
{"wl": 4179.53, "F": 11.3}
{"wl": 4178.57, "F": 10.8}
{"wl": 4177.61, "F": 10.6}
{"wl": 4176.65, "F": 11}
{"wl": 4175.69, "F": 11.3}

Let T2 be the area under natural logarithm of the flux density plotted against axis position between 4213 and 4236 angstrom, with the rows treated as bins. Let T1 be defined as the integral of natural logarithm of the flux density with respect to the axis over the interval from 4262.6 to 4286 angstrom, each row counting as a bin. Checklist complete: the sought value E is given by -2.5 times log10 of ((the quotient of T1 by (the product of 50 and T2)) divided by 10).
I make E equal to 6.74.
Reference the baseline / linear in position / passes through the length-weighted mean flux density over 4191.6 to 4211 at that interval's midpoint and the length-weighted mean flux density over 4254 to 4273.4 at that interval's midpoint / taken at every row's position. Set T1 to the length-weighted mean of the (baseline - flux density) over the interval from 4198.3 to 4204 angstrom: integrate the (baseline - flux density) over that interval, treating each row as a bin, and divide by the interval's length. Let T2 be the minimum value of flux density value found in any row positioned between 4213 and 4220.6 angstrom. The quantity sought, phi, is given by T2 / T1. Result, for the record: -452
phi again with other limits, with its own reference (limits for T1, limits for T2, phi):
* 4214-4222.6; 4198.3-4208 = -12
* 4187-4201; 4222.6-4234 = 21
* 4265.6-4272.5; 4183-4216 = 20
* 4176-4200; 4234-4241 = 27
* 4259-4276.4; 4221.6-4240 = 56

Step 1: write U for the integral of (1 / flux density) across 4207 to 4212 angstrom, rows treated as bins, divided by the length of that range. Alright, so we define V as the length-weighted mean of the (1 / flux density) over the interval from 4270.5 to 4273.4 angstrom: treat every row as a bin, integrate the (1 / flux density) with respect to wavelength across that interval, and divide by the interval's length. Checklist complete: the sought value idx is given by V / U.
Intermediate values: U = 0.0815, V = 0.099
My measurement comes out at 1.22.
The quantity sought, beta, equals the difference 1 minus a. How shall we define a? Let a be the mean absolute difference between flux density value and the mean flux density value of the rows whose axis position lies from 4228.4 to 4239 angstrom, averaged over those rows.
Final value 0.7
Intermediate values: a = 0.28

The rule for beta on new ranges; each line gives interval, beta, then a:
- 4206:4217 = 0.7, 0.30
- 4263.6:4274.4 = 0.2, 0.80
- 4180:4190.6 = 0.7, 0.30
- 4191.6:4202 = 0.5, 0.47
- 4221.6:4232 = 0.4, 0.61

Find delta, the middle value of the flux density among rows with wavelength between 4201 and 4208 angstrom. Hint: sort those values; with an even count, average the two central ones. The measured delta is 12.5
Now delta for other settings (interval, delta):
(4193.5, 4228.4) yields 12.0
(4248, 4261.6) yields 12.3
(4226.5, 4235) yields 11.9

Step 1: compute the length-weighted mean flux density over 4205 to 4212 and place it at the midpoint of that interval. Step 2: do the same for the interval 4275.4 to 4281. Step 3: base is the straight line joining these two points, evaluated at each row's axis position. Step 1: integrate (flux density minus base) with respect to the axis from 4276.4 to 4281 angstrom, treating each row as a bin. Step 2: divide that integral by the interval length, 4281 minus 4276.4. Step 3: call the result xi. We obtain 0.0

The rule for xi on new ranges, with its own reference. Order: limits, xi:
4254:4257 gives -0.3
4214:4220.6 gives 0.2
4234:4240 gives -0.2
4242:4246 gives 0.4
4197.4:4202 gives -0.6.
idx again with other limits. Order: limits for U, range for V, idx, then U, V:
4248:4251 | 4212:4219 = 1.03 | 0.0780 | 0.081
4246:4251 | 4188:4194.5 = 1.15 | 0.0789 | 0.091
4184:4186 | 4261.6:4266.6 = 0.95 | 0.0855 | 0.081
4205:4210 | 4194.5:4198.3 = 1.14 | 0.0792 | 0.090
